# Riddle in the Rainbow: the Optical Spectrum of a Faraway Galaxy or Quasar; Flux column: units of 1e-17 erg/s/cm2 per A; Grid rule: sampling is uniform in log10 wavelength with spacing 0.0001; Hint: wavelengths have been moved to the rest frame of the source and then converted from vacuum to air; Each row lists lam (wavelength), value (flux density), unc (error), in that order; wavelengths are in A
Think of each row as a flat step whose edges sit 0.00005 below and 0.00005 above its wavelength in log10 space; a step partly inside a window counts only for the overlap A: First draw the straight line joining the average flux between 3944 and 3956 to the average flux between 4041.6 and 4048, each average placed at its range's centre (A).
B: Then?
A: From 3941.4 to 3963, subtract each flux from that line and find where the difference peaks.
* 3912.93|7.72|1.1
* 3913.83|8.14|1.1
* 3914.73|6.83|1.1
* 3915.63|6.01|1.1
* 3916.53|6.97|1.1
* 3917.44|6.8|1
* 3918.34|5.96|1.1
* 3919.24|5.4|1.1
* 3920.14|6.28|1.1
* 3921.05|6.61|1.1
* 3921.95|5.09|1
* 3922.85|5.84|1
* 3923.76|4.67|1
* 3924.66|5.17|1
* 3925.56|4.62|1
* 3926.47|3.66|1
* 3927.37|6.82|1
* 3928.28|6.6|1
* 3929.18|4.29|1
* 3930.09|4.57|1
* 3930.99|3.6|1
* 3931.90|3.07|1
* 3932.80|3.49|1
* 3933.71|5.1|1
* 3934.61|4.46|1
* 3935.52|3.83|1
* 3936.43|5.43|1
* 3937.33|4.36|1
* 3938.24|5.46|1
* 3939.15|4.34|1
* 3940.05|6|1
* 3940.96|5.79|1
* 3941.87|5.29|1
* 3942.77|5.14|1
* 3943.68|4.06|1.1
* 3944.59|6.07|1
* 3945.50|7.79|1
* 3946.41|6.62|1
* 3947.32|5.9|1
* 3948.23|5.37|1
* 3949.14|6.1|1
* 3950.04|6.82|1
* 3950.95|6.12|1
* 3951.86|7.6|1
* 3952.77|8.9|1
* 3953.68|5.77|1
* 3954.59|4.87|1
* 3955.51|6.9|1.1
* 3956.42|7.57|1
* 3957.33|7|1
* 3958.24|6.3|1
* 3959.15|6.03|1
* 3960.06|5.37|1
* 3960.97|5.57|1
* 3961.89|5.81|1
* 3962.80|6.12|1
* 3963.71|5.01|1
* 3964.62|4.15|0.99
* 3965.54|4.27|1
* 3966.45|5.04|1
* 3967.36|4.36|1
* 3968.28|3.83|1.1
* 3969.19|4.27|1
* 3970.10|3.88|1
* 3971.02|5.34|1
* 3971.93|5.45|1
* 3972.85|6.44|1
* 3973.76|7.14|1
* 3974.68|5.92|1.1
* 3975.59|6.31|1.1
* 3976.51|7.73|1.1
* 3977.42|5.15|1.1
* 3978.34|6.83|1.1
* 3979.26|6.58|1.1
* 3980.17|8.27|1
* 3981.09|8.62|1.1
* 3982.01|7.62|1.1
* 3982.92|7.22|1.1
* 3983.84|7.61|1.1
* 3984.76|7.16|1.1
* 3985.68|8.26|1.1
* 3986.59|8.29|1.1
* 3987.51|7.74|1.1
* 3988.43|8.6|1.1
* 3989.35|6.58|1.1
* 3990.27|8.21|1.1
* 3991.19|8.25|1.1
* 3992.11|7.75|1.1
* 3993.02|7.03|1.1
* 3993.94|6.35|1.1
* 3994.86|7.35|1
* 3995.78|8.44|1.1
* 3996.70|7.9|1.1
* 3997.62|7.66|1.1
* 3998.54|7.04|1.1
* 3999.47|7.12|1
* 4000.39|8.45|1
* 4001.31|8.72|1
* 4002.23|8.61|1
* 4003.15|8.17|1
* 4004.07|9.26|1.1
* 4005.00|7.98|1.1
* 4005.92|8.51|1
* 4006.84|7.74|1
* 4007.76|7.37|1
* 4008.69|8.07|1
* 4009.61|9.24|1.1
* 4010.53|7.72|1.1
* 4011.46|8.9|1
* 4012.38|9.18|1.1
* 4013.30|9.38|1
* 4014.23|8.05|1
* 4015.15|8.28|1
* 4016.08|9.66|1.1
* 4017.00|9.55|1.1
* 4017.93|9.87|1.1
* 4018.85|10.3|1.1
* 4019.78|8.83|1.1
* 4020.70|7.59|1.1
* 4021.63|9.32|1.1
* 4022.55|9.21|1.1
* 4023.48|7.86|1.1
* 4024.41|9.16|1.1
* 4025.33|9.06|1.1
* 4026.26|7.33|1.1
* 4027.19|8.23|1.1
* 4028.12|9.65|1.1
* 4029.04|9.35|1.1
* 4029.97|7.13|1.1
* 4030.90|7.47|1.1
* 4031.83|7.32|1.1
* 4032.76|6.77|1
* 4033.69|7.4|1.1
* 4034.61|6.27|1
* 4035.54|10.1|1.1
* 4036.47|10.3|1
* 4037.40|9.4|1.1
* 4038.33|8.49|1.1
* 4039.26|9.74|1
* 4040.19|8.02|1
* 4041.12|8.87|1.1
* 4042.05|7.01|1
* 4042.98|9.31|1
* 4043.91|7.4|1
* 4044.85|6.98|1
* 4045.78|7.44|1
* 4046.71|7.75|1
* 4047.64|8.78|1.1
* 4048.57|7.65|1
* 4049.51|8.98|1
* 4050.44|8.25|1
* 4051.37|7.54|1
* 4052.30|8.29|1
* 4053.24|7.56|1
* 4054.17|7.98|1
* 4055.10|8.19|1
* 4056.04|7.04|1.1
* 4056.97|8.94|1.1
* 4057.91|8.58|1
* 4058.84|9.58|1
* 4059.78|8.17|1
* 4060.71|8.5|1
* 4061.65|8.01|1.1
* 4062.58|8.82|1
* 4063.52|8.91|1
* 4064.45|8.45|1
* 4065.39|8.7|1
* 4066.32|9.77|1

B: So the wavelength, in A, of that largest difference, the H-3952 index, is 3943.68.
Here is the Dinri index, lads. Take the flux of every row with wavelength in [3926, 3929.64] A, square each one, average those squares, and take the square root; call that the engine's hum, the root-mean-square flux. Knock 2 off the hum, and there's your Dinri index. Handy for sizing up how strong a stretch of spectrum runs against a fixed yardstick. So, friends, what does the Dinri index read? 3.5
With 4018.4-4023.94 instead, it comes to 6.9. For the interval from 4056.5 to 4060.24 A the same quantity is 6.8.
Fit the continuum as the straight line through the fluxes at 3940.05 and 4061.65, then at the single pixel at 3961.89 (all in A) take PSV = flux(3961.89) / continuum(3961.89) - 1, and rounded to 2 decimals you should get -0.09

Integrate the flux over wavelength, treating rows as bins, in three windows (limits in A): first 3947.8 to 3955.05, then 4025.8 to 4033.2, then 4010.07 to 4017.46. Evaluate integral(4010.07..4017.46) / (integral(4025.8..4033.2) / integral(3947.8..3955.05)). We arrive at 52.2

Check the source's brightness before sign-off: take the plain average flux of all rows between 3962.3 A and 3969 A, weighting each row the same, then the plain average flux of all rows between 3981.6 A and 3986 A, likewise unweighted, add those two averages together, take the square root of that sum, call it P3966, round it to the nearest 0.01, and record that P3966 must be 3.50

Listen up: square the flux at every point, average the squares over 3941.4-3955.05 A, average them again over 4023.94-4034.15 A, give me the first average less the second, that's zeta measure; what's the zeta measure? -27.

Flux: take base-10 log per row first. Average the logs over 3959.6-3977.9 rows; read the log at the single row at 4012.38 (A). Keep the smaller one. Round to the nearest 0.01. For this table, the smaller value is 0.72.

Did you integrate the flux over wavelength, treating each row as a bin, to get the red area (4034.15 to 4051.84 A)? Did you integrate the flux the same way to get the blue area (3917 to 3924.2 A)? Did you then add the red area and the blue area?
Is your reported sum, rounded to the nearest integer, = 189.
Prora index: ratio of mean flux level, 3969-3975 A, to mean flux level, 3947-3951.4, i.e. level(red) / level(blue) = 0.91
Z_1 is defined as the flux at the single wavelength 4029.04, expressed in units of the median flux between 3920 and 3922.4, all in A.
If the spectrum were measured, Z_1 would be 1.49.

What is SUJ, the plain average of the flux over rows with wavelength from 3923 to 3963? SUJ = 5.6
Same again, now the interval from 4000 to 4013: 8.4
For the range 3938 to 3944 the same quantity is 5.2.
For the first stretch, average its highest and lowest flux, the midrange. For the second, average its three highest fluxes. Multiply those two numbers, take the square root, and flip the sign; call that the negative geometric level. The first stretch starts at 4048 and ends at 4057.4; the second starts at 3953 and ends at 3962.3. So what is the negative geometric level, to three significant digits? -7.57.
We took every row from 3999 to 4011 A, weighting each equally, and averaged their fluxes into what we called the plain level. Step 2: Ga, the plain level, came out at 8.2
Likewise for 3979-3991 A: 7.8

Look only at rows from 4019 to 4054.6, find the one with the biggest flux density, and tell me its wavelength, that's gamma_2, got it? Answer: 4036.47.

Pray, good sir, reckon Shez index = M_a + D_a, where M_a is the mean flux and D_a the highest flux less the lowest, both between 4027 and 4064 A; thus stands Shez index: 12.3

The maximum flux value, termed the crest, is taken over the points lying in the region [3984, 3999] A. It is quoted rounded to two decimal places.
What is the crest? 8.60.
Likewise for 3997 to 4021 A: 10.30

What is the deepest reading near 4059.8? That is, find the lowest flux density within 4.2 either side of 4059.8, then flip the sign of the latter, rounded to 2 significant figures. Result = -7.0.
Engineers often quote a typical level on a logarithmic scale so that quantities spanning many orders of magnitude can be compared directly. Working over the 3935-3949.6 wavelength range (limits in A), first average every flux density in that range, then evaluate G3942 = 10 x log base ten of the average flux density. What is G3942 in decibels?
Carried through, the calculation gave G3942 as 7.38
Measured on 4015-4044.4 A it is 9.33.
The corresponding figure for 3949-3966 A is 7.87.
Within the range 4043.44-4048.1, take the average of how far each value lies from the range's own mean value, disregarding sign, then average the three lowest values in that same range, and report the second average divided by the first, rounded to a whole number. 15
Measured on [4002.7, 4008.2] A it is 16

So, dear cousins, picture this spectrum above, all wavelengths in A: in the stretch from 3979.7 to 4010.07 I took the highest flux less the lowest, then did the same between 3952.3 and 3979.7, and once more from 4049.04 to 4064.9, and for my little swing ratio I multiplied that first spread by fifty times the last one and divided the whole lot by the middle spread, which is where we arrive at 73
